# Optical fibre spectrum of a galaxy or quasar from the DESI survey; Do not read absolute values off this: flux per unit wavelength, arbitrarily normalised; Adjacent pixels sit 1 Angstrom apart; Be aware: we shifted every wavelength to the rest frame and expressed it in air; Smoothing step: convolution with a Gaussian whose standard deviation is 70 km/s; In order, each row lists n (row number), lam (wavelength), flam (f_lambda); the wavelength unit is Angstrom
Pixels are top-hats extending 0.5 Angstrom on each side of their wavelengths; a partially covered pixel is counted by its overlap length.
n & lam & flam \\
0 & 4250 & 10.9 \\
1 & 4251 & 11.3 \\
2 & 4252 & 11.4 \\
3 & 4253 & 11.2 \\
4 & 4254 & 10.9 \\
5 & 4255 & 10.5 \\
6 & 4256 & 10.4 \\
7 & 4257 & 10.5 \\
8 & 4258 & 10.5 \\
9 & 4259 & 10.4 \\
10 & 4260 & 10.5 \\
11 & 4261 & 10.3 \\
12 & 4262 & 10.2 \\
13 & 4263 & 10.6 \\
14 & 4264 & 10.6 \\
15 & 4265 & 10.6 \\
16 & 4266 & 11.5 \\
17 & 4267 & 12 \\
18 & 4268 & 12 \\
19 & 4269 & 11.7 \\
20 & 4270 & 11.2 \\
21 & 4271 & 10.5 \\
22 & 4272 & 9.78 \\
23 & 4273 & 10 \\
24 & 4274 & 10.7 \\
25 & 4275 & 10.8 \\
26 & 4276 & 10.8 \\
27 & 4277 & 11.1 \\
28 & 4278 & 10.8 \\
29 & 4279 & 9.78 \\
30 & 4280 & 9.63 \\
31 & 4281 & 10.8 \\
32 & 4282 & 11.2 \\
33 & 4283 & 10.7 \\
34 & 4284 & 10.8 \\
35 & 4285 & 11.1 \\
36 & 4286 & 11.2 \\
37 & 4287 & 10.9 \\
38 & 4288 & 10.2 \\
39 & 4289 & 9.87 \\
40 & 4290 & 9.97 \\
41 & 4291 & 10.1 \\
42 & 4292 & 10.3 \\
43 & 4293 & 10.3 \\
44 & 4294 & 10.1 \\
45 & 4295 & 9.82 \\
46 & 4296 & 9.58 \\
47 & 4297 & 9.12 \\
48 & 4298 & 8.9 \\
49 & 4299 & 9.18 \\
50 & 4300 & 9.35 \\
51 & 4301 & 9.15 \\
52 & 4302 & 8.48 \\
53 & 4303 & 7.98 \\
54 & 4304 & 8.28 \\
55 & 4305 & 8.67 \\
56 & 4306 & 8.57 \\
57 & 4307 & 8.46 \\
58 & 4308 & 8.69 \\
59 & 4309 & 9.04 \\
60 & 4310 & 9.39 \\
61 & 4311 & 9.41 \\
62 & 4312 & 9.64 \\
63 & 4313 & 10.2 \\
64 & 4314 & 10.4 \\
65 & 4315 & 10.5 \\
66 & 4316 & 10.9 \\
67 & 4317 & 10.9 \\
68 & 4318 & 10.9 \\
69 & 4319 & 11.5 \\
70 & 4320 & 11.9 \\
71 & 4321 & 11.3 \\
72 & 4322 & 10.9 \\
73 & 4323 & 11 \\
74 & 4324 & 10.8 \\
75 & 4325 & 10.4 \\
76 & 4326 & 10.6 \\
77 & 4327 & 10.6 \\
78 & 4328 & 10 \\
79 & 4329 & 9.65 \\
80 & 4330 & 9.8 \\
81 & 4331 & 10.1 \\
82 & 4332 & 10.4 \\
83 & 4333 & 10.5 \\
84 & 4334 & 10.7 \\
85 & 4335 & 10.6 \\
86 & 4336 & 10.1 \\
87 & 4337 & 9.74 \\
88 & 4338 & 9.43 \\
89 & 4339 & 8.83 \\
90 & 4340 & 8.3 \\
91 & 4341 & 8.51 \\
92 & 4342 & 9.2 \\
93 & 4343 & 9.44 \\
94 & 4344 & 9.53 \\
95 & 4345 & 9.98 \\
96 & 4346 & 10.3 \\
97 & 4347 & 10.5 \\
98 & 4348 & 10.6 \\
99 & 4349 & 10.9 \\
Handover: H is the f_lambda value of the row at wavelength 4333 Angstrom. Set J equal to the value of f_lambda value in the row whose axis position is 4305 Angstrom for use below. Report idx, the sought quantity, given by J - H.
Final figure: -1.83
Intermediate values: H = 10.5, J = 8.67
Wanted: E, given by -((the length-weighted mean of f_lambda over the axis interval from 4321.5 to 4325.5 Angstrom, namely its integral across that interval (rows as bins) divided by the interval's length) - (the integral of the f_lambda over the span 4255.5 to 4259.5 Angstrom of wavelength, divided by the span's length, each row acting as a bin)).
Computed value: -0.3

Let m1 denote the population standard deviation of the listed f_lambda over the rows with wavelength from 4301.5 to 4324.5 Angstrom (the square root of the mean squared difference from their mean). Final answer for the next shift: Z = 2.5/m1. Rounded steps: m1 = 1.17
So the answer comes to 2.13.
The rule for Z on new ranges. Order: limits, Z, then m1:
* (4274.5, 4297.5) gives 4.31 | 0.58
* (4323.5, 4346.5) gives 3.64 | 0.69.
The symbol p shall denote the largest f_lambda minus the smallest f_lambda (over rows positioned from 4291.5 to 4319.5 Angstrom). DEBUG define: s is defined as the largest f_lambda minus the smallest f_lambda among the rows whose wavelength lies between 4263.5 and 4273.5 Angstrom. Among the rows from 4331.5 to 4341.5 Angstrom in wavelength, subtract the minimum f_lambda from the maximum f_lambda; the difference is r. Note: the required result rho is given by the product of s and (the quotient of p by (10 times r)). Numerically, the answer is 0.33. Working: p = 3.5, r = 2.4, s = 2.2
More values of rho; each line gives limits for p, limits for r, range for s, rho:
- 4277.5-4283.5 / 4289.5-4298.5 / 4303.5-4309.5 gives 0.09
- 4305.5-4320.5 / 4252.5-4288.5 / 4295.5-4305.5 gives 0.23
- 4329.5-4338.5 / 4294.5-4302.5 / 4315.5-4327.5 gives 0.14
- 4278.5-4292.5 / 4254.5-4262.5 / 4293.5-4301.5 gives 0.63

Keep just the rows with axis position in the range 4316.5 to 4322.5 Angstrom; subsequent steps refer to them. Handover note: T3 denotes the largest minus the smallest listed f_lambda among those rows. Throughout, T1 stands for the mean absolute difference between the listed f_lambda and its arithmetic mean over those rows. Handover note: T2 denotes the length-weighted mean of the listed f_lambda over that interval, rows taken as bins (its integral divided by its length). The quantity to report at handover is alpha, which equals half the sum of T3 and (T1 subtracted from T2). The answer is 5.95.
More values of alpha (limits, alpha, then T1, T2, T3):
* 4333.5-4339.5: 5.60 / 0.57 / 9.9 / 1.9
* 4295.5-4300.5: 4.86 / 0.19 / 9.2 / 0.7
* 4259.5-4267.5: 6.05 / 0.48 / 10.8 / 1.8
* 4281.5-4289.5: 5.85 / 0.37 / 10.7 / 1.3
